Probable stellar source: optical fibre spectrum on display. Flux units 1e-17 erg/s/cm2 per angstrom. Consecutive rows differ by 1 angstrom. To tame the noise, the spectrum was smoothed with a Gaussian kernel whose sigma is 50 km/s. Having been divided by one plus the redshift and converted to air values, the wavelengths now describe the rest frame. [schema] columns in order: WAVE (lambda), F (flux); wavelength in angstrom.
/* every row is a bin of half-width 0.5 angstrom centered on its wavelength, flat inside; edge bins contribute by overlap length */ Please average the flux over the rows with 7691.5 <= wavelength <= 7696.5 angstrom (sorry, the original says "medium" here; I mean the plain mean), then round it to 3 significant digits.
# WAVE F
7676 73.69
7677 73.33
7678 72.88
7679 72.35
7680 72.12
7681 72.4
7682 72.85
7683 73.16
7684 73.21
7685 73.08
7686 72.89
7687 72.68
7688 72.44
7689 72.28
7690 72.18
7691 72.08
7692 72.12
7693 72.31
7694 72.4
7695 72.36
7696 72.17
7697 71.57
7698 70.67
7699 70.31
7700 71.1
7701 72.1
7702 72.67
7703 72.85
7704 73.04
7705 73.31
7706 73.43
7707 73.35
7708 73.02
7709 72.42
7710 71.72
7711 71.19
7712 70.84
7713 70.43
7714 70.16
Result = 72.3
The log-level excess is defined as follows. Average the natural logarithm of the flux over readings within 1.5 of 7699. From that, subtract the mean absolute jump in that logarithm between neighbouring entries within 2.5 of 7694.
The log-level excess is 4.26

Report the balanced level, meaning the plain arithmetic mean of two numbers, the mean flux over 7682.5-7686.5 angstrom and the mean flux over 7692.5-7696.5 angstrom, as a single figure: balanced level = 72.7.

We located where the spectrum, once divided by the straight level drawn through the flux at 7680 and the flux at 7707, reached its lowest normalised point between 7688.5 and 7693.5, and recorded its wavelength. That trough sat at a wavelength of 7692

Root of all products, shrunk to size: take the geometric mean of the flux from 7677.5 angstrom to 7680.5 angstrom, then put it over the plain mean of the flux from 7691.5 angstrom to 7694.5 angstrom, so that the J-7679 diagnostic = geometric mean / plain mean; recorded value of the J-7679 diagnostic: 1.00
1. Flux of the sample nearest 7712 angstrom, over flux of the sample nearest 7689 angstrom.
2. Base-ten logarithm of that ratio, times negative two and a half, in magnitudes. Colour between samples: 0.022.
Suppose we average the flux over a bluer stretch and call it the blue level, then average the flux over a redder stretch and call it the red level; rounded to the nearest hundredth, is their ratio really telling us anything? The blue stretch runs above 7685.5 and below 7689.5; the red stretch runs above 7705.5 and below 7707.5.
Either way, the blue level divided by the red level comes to 0.99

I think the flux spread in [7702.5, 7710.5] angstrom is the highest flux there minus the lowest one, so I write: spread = 1.71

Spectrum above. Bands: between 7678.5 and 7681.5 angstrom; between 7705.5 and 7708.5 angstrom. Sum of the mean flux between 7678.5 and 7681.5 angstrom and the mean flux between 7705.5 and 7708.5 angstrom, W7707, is 146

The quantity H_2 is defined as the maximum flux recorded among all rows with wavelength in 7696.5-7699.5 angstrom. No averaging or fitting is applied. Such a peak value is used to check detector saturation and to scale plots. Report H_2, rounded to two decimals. 71.57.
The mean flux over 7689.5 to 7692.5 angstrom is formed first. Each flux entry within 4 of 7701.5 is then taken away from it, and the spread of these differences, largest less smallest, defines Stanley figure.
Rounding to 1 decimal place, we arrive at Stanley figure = 3.0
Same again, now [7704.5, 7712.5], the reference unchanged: 2.6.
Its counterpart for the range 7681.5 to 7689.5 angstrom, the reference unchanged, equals 0.9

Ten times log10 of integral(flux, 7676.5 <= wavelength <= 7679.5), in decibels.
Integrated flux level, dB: 23.40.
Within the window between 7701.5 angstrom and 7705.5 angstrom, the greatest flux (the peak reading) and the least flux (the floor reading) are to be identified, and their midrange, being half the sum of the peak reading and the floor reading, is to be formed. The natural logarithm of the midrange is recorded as 4.29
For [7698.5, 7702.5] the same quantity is 4.27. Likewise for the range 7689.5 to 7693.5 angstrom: 4.28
